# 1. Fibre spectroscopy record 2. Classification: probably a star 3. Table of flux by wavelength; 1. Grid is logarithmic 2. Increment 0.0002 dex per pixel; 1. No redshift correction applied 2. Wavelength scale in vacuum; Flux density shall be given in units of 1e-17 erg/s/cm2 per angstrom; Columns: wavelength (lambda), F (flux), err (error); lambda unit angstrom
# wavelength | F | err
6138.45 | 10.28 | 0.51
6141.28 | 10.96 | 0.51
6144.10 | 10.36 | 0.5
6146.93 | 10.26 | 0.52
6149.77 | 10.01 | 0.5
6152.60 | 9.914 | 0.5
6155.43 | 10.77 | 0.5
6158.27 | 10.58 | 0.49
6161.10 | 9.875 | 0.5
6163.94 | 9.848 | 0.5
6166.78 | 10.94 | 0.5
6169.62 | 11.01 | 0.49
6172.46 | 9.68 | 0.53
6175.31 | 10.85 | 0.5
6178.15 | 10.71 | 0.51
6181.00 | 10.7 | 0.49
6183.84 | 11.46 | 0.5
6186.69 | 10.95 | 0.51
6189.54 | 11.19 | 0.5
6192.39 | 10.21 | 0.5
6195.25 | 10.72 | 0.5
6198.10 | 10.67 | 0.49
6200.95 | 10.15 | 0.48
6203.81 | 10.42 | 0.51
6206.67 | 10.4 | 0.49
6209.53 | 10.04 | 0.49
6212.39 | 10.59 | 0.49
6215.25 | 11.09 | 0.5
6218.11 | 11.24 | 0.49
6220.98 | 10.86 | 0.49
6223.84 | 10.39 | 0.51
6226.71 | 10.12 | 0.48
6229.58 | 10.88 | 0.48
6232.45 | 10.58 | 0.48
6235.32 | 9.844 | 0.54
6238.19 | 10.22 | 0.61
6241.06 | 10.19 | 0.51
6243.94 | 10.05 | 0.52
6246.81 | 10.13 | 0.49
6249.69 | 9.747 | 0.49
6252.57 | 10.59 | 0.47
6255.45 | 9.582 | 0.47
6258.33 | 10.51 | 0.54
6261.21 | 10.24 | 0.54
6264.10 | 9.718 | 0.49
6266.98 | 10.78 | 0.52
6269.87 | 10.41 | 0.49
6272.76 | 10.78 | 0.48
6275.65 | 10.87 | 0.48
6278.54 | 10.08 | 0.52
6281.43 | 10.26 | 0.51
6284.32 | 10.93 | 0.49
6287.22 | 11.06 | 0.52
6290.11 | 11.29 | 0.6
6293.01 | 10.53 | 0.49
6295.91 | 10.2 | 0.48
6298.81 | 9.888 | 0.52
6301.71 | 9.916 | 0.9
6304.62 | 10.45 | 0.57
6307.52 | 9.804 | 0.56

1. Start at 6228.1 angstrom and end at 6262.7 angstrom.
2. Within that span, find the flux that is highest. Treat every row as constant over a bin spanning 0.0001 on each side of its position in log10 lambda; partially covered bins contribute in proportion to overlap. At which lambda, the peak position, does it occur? 6229.58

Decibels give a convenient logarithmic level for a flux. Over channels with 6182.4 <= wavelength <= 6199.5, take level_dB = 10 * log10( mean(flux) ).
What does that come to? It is 10.4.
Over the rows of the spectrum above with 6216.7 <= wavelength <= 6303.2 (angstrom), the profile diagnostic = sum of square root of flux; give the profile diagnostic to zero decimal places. 97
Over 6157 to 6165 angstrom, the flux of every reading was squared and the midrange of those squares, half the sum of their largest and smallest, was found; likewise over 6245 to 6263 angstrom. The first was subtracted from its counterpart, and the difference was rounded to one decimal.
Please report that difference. -2.5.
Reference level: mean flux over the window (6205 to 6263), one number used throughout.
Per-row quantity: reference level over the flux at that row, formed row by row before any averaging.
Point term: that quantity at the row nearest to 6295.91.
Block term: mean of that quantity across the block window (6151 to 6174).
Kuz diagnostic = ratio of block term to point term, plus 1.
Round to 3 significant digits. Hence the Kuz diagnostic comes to 1.99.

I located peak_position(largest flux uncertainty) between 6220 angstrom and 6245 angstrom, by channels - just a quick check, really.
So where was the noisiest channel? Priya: 6238.19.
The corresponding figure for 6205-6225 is 6223.84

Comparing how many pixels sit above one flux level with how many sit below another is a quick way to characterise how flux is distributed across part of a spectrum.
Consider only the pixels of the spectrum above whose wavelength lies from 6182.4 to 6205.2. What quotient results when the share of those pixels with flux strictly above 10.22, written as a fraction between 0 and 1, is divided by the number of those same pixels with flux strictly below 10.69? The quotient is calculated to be 0.19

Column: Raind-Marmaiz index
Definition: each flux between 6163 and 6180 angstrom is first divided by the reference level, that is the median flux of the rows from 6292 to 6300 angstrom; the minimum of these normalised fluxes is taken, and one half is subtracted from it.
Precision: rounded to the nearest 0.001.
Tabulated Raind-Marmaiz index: 0.449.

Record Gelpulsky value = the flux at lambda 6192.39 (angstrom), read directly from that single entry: 10.21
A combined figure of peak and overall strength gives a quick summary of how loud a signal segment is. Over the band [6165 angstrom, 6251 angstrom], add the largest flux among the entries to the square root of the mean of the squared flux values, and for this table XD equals 22.0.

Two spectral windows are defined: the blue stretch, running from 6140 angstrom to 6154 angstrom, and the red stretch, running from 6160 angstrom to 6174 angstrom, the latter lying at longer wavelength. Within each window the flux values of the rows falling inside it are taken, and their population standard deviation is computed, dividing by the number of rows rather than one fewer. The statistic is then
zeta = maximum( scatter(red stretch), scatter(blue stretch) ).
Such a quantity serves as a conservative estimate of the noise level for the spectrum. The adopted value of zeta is 0.58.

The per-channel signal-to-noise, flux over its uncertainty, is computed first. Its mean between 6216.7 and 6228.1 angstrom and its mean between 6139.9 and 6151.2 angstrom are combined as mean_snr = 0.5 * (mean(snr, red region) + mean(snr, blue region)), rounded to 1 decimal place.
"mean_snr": 21.1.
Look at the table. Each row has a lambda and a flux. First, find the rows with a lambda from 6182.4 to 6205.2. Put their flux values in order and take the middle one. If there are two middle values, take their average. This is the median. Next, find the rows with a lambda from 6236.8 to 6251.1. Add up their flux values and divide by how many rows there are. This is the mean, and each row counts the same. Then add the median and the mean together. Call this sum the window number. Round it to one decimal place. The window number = 20.8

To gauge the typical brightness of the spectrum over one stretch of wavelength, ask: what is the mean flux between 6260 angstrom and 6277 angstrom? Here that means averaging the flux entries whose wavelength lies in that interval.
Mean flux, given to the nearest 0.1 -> 10.5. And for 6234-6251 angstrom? 10.0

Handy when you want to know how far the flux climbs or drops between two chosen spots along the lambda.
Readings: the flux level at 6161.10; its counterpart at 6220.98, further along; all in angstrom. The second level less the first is 1.0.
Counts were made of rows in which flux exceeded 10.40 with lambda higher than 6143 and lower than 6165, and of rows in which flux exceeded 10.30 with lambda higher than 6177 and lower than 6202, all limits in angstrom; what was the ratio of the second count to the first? 3.5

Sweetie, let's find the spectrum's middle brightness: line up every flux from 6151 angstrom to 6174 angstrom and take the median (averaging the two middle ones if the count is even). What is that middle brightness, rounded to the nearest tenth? 10.2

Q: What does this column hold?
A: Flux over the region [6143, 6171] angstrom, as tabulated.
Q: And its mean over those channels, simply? 10.4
